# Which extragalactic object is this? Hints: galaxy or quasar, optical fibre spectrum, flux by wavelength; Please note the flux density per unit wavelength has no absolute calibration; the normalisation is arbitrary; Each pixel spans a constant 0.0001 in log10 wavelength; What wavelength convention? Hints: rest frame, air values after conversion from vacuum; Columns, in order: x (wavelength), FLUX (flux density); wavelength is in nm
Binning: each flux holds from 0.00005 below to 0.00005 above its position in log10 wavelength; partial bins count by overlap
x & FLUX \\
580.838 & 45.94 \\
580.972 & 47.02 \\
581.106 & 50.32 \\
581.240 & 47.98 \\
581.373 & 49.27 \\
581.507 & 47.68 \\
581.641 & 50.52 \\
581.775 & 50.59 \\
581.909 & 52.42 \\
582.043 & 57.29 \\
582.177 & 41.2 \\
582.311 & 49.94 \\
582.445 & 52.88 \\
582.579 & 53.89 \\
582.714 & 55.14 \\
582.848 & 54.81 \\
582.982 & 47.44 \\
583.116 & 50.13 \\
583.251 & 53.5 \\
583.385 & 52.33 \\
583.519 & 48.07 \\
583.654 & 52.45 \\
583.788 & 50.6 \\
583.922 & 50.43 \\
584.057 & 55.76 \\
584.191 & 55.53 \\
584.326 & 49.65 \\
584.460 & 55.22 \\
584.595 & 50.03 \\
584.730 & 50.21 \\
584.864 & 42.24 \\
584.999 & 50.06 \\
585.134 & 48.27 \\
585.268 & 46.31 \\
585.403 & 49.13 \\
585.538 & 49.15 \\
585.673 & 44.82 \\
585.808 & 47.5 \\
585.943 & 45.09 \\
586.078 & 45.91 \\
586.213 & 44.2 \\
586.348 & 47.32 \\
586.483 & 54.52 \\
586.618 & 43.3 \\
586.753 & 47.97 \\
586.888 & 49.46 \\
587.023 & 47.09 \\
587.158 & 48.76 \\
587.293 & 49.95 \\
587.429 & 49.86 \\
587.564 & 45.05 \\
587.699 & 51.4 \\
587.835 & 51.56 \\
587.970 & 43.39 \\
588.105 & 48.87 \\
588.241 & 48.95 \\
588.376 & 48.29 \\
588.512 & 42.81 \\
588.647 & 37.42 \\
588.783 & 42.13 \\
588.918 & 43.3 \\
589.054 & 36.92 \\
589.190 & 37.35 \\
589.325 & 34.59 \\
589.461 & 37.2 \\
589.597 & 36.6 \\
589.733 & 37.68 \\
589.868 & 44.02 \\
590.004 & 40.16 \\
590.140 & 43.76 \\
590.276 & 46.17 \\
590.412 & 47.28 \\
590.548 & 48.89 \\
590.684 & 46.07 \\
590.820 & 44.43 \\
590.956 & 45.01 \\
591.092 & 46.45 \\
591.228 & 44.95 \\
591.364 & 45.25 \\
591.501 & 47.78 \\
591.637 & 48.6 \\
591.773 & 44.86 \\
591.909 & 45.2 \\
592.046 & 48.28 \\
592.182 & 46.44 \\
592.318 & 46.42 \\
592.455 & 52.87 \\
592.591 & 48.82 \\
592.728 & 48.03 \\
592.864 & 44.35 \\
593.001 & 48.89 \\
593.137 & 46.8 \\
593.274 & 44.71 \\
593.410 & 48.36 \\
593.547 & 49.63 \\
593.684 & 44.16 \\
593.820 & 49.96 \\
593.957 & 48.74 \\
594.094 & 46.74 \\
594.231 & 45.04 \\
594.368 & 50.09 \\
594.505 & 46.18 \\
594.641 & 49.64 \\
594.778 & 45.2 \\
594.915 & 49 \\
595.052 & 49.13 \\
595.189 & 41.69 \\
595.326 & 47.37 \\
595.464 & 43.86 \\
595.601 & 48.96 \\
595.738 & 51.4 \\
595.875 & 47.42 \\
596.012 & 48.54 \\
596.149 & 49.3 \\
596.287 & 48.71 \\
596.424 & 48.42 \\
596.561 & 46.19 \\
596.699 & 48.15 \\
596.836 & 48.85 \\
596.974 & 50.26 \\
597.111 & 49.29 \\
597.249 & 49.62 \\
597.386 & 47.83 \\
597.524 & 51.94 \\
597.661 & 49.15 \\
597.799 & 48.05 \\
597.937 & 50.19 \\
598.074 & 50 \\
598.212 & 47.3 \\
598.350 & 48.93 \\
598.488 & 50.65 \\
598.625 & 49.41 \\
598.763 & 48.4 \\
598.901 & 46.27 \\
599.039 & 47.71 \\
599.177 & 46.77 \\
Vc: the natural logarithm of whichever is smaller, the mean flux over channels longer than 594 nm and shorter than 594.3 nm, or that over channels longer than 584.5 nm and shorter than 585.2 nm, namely 3.83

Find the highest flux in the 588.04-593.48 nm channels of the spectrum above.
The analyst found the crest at 52.87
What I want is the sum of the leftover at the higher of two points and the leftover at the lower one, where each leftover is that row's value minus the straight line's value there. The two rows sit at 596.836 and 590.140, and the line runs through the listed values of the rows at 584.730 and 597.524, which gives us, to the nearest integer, -10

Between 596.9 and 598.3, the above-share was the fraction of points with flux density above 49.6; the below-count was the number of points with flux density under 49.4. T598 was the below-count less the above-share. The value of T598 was 4.5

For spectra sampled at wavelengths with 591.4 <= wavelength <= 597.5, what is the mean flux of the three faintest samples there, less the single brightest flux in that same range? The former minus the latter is -10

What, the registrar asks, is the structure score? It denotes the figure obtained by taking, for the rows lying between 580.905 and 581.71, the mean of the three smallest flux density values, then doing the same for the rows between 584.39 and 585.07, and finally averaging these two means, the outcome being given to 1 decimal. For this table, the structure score 47.5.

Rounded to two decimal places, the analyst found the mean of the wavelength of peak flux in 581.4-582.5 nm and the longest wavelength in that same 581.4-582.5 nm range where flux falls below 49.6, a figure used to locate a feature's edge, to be 582.11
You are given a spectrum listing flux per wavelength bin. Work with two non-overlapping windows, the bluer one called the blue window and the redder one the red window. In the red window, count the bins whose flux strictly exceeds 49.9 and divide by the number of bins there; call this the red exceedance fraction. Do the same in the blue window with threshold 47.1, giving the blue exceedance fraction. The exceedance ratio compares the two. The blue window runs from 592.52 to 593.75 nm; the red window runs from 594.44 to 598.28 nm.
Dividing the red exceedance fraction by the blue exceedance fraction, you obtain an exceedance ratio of 0.32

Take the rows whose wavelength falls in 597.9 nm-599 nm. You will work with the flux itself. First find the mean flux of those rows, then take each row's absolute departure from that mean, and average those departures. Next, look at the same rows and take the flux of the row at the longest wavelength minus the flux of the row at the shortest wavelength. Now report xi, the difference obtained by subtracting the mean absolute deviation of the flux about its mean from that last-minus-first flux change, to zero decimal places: -5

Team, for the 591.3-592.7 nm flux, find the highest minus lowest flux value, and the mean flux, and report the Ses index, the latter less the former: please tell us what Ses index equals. 39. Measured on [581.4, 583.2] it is 35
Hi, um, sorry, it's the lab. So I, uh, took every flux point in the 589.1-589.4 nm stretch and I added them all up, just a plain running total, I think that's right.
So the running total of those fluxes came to 72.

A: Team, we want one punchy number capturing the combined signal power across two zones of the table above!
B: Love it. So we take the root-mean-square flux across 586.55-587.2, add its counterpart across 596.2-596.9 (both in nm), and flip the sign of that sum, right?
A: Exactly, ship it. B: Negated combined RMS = -95.4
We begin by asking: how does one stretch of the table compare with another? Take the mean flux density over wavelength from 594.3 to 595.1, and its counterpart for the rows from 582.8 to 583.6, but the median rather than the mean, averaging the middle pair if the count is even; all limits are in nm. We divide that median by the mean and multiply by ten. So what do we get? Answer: 10.6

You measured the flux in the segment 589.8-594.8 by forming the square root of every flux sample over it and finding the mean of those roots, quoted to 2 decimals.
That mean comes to 6.83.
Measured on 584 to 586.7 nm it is 6.97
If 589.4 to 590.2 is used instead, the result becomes 6.31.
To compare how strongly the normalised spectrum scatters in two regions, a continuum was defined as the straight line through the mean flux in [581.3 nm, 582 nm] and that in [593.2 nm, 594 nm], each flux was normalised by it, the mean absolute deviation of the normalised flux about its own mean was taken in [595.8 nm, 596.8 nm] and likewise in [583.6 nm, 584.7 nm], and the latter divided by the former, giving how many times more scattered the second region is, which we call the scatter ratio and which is 2.9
